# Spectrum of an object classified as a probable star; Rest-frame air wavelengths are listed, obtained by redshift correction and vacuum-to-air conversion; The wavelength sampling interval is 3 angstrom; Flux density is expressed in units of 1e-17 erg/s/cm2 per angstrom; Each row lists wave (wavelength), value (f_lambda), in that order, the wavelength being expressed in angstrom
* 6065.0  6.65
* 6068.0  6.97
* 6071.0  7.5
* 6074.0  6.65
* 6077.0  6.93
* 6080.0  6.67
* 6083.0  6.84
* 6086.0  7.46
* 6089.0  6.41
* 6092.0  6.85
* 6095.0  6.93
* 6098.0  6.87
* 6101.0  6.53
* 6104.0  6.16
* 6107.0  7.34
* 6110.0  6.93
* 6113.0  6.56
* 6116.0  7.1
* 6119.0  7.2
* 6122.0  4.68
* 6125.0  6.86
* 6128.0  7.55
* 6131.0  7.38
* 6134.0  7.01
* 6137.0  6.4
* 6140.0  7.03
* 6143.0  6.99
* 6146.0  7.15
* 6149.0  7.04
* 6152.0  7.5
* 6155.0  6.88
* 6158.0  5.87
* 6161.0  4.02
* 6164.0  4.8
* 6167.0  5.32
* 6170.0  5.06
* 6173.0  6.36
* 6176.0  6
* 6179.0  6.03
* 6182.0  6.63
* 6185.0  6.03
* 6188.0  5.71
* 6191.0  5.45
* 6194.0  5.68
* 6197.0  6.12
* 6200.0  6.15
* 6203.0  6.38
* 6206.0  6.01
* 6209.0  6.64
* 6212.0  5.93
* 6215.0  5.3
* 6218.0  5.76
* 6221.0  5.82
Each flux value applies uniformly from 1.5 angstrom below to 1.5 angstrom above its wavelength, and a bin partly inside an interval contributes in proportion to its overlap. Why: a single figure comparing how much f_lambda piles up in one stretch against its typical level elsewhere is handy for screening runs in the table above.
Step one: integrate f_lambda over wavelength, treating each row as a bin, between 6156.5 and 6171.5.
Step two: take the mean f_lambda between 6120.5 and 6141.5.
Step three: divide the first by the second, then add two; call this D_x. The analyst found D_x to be 13.2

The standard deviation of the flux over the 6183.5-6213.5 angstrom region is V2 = 0.3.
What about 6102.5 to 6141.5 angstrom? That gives 0.7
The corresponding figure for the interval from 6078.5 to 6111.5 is 0.4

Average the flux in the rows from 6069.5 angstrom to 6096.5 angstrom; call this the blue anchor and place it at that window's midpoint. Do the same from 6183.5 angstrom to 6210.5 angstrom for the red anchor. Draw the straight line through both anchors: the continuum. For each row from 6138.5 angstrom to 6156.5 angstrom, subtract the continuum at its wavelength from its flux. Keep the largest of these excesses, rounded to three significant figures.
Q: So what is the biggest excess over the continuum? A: 1.13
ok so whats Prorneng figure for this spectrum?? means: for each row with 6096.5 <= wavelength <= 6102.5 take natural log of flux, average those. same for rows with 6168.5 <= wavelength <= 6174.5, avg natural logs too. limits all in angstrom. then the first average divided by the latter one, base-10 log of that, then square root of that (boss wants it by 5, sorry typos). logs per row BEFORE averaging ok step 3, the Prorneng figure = 0.20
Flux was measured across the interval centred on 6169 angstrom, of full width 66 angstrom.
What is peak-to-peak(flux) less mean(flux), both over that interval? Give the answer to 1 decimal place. -2.6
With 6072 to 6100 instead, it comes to -5.8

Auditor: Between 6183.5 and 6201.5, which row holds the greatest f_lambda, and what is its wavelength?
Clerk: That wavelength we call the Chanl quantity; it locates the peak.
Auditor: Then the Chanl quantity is 6200.0 angstrom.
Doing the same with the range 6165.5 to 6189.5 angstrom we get 6182.0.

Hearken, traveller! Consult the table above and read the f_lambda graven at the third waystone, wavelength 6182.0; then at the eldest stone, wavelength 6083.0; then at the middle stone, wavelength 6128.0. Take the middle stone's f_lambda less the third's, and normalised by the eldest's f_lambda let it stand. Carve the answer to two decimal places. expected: 0.13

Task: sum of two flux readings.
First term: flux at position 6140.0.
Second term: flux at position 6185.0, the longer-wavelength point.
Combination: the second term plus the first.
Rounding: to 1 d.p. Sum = 13.1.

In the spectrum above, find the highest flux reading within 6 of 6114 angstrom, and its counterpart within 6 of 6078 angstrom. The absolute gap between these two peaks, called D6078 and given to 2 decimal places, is 0.27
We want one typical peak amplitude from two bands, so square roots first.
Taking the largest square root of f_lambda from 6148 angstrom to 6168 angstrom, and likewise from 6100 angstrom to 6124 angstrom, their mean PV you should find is 2.72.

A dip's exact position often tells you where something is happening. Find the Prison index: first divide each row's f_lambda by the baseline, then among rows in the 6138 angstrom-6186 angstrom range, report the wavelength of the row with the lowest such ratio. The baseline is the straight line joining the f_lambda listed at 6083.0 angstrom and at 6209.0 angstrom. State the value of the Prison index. 6161.0 angstrom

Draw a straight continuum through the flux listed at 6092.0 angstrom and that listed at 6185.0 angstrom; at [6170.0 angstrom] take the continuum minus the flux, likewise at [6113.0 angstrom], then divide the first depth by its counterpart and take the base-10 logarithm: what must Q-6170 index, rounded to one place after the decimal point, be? 1.0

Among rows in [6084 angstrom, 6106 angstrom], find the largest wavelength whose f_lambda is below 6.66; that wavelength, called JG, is 6104.0 angstrom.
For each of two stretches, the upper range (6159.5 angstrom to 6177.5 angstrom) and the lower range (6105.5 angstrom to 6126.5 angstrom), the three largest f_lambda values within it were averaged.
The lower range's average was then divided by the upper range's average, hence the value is 1.22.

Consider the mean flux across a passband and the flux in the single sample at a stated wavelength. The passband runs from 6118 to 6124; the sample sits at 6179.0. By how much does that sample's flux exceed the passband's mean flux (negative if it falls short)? 0.1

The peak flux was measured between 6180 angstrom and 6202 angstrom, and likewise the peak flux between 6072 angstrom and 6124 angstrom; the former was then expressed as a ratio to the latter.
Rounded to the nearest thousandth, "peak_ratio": 0.889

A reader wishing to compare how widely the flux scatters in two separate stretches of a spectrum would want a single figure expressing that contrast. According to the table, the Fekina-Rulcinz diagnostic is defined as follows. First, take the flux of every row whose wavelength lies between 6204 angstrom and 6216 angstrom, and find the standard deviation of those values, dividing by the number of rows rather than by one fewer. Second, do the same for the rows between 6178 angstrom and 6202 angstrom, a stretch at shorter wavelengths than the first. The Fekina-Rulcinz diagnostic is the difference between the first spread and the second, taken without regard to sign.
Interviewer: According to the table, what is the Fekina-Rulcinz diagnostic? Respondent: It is 0.1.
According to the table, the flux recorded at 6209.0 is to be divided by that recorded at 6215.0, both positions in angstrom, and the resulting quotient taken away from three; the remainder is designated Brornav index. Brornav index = 1.75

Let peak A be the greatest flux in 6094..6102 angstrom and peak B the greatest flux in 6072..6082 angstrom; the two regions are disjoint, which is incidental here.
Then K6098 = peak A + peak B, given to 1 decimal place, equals 13.9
